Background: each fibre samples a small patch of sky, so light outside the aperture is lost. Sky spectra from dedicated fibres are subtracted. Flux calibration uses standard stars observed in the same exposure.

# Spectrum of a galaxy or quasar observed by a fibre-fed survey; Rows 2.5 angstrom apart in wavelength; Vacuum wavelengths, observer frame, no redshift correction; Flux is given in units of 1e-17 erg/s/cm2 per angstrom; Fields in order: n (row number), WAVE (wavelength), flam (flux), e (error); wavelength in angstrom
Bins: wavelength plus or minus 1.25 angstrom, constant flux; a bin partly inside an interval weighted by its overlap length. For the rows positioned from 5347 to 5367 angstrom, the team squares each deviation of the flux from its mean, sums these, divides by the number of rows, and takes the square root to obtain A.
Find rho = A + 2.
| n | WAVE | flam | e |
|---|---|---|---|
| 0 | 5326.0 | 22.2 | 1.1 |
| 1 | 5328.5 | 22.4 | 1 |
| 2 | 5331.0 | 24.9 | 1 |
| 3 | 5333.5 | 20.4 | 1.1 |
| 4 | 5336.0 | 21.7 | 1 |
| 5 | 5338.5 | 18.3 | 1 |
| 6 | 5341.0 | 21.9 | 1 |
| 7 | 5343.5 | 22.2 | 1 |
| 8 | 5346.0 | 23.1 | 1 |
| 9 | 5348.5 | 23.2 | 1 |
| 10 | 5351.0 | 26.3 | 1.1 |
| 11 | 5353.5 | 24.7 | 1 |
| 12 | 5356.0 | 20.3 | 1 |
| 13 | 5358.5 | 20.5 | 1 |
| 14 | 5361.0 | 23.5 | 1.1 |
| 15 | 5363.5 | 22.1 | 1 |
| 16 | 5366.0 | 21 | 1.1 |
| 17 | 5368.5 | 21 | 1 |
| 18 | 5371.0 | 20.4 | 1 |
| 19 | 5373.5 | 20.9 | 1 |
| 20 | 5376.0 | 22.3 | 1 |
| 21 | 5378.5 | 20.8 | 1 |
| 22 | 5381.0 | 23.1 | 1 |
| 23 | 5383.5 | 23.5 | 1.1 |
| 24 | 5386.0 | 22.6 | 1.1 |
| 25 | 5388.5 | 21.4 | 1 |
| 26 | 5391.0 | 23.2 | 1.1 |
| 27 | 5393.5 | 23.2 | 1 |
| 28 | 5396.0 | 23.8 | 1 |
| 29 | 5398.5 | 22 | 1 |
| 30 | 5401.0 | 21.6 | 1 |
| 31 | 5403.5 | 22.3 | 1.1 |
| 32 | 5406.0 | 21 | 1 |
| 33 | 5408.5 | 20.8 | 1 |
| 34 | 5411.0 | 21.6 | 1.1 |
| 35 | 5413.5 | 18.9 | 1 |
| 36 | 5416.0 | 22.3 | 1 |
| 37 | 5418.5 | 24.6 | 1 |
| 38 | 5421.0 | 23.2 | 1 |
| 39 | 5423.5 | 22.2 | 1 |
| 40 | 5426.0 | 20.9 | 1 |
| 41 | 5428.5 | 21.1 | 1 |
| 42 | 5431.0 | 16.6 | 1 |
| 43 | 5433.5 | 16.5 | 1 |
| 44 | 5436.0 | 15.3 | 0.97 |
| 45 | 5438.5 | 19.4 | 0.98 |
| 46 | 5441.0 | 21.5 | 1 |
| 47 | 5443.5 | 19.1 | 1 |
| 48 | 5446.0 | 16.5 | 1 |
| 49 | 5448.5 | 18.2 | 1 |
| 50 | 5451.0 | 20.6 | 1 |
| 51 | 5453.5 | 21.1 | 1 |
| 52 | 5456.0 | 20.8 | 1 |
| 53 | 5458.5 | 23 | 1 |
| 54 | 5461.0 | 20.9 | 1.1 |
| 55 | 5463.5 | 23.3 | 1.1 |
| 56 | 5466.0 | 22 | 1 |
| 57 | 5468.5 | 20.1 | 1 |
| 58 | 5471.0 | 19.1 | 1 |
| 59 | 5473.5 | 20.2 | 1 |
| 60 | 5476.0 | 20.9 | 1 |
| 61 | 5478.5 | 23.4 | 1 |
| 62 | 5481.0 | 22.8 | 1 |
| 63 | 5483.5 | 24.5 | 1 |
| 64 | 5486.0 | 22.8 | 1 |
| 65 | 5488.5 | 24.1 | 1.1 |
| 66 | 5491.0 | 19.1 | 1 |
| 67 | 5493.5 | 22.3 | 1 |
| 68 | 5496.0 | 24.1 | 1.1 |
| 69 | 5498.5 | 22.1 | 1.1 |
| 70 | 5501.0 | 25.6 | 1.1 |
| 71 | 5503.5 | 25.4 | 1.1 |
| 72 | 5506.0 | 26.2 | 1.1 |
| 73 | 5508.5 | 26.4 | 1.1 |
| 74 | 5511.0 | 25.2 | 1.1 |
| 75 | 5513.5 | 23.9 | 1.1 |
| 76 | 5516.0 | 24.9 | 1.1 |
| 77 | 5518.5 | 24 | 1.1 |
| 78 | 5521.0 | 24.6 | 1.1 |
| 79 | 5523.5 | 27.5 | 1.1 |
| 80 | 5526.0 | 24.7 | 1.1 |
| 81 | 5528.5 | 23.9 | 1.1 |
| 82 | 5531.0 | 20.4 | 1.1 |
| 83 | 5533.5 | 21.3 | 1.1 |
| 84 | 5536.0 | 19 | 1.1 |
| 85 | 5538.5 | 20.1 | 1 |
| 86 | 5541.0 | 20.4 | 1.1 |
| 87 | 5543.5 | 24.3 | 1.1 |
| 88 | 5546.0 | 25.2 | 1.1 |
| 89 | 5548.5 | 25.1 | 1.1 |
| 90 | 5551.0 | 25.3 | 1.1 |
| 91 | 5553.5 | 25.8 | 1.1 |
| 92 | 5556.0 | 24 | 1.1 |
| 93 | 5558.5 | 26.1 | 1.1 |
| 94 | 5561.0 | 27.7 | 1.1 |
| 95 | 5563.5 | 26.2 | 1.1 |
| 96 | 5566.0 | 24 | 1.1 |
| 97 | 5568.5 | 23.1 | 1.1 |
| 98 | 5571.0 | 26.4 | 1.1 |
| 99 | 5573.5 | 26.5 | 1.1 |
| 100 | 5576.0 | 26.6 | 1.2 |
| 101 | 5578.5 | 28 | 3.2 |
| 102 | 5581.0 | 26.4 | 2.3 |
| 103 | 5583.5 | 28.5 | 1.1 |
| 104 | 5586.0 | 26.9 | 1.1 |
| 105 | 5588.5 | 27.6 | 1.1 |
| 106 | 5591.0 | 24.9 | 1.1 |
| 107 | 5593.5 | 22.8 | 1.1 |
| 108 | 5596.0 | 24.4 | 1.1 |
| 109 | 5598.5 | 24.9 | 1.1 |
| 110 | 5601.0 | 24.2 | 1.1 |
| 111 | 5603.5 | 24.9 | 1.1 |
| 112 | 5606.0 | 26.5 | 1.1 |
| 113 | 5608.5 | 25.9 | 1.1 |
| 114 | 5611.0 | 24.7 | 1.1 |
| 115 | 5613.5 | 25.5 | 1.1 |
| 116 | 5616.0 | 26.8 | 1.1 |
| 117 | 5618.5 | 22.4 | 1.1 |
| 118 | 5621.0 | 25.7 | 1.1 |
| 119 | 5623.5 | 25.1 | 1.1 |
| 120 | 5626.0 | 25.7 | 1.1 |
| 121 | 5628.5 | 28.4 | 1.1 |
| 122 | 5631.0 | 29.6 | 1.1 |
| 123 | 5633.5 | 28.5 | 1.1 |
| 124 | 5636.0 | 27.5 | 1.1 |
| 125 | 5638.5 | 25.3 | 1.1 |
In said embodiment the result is 4.0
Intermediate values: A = 2.0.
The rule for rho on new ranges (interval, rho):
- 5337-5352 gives 4.4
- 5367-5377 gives 2.7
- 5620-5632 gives 3.8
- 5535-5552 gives 4.6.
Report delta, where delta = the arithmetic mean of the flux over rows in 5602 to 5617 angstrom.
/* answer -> 25.7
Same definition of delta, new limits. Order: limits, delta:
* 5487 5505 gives 23.2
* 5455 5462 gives 21.6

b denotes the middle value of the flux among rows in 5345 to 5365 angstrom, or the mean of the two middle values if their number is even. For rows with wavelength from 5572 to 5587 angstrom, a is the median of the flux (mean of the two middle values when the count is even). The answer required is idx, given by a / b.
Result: 1.16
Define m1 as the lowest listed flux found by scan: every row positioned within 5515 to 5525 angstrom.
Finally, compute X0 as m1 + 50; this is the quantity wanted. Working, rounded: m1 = 24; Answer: 74.0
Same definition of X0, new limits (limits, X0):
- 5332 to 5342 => 68.3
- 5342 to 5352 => 72.2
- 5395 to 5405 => 71.6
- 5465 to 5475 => 69.1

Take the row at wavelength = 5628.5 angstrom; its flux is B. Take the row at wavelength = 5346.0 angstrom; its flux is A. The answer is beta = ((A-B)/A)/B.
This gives -0.0081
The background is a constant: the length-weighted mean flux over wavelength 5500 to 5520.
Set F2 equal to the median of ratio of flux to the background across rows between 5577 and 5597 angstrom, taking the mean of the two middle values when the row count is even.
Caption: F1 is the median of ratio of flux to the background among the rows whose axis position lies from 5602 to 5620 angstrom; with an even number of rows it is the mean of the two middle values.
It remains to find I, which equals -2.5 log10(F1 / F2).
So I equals 0.05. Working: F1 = 1.012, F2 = 1.06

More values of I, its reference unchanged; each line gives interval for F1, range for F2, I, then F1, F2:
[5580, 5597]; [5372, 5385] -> -0.18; 1.048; 0.89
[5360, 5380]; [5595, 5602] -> 0.16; 0.834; 0.97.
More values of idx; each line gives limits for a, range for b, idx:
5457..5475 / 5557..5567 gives 0.80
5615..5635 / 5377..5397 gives 1.13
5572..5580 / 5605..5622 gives 1.04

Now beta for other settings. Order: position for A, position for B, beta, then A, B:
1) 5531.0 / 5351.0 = -0.0110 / 20.4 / 26.3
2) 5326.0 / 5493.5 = -0.0002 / 22.2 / 22.3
